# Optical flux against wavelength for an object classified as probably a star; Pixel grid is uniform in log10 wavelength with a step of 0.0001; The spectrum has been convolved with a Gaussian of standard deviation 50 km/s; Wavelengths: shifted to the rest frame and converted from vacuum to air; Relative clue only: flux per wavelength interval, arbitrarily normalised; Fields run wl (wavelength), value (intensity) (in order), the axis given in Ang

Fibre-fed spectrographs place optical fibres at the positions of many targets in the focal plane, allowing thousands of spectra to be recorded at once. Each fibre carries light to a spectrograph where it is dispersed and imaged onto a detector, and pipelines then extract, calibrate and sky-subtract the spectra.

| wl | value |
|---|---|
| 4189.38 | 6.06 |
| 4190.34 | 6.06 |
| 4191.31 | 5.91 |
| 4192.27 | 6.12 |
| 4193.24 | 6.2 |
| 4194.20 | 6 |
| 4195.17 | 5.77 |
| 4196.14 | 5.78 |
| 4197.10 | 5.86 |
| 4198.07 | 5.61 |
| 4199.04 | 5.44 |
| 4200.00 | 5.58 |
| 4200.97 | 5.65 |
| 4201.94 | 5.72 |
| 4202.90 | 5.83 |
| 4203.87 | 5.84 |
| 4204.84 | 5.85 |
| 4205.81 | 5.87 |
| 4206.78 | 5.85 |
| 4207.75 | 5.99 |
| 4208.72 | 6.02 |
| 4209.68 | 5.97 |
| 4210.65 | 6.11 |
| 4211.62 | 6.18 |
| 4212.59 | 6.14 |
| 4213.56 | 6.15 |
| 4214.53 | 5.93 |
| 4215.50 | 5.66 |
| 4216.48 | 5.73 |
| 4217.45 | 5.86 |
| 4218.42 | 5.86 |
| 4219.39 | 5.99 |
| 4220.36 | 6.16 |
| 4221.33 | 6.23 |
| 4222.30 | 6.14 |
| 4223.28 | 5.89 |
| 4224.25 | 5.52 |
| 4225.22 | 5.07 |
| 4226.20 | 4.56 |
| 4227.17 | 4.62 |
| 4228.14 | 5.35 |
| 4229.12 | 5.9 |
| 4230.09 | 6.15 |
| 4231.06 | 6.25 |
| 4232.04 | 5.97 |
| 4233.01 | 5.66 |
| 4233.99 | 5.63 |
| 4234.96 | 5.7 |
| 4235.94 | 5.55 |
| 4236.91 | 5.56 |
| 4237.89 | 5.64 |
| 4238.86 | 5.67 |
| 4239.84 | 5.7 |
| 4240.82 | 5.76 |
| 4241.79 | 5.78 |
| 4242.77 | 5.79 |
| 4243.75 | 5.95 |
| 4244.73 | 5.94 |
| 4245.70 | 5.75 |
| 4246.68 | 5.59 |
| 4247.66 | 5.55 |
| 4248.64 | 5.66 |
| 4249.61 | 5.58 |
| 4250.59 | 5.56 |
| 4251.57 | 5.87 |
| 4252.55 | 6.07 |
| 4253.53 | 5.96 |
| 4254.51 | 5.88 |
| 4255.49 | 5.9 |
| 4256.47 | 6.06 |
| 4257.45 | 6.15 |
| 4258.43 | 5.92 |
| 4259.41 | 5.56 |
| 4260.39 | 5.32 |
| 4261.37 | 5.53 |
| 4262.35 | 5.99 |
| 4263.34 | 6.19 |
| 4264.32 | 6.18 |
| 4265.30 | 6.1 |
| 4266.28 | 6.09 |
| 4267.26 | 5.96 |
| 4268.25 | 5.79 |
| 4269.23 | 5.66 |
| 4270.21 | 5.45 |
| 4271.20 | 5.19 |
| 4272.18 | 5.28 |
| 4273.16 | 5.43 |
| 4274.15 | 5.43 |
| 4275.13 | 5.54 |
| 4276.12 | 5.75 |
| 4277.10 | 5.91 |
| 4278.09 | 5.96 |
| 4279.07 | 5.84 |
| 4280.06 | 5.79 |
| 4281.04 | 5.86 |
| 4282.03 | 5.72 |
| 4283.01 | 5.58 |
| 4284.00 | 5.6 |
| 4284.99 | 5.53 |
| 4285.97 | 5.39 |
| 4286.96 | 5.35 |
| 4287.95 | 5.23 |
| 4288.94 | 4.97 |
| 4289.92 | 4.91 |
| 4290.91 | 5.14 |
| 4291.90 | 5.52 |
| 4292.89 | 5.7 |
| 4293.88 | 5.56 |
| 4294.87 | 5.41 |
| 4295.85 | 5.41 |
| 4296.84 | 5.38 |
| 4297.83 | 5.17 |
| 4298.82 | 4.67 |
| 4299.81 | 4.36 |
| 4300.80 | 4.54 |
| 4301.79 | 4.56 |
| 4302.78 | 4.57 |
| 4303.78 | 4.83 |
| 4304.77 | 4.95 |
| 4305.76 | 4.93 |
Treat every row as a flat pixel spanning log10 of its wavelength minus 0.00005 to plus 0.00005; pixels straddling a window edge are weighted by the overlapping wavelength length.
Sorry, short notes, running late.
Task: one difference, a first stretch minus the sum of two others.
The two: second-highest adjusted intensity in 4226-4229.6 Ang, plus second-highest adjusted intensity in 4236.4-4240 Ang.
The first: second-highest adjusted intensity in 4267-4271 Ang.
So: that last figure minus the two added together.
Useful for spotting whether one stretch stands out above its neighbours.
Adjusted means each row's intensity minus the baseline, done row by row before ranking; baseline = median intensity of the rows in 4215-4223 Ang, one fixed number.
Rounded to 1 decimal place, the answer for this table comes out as 0.7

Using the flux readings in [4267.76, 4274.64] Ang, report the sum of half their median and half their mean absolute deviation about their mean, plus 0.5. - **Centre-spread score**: 3.29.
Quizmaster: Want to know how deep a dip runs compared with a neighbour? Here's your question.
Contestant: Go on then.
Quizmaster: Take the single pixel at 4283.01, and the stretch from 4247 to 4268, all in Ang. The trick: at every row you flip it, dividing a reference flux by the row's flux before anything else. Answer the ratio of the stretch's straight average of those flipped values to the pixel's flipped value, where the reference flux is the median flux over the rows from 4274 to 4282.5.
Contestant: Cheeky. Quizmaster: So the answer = 0.95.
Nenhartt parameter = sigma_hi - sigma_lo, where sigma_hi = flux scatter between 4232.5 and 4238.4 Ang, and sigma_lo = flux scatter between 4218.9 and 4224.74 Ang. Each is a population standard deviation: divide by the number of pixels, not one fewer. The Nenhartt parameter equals -0.18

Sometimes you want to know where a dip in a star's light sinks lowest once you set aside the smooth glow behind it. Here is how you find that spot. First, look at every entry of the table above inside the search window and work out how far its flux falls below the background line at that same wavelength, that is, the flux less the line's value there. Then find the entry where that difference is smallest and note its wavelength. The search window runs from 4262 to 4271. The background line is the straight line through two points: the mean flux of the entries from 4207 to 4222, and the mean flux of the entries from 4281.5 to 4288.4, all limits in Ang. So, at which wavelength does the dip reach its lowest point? 4270.21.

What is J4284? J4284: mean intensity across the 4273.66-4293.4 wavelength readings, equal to 5.54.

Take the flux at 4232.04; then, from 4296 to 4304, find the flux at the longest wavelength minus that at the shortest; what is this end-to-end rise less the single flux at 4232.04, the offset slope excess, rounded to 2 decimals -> -6.52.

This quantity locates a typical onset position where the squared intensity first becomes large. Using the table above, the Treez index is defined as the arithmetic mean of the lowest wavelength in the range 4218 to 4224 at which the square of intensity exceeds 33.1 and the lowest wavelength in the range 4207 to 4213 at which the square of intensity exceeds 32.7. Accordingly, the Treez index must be 4213.1 Ang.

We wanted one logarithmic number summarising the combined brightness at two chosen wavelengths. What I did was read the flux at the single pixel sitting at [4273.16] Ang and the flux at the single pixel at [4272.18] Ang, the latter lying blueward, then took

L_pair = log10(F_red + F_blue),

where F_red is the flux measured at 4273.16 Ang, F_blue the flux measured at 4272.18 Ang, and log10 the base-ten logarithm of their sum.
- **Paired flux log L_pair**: 1.03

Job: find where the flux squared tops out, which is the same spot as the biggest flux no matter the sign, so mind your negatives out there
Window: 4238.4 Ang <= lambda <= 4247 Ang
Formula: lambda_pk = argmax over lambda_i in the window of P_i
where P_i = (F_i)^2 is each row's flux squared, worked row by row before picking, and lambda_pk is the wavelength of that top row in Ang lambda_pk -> 4243.75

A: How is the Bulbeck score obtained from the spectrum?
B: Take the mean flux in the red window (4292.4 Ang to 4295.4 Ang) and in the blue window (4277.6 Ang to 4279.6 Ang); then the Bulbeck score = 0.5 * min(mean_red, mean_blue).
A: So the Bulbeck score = 2.78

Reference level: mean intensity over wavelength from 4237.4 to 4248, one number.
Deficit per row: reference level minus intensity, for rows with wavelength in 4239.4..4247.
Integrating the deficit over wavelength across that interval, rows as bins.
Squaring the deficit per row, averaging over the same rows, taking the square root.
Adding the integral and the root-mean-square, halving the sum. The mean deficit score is -0.1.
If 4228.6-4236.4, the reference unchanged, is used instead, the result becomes -0.3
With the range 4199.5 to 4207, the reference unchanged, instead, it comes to -0.1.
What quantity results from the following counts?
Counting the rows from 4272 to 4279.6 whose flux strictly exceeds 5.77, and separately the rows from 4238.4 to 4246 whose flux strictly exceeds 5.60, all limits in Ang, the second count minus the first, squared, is 25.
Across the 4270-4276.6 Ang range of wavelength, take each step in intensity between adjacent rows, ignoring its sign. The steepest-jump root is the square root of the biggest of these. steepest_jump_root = 0.51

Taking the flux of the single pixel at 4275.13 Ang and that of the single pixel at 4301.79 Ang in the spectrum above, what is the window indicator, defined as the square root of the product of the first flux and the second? 5.0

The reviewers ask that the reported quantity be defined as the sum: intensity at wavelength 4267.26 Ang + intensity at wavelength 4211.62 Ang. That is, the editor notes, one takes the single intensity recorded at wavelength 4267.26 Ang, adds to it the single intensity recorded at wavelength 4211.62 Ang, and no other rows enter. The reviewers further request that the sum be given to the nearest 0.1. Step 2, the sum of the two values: 12.1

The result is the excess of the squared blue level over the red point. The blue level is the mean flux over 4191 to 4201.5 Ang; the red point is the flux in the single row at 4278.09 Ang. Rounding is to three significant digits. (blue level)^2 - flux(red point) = 27.8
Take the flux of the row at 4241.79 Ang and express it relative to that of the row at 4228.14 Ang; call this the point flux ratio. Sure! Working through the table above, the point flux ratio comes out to 1.08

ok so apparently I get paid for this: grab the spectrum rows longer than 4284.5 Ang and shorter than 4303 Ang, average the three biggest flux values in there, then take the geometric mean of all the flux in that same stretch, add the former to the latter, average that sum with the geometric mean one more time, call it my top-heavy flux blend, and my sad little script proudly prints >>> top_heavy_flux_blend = 7.91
